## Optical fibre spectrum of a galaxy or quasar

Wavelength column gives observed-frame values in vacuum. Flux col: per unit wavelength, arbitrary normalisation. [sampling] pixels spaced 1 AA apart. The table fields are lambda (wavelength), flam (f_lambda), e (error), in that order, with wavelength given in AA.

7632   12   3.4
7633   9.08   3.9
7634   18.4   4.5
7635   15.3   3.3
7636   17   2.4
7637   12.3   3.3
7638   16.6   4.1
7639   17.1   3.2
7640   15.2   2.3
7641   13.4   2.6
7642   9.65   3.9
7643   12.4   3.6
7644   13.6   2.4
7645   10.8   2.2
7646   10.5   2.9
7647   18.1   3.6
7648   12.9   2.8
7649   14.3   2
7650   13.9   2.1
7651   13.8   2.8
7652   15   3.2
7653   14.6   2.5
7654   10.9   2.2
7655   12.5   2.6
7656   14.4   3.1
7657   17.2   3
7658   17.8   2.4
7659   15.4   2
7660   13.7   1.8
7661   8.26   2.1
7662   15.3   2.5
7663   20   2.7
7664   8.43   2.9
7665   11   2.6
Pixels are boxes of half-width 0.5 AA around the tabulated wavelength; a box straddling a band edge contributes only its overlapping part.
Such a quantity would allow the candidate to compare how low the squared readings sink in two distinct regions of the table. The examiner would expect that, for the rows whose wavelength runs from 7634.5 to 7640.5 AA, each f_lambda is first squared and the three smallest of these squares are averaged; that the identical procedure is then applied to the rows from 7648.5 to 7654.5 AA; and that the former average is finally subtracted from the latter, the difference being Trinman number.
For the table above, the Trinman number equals -38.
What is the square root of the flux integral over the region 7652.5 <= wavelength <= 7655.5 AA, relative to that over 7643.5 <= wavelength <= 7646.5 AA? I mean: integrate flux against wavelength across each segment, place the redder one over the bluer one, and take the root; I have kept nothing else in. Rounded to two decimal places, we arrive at 1.04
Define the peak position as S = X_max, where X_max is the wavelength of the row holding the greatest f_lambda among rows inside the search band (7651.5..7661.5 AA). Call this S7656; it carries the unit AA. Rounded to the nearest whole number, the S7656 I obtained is 7658 AA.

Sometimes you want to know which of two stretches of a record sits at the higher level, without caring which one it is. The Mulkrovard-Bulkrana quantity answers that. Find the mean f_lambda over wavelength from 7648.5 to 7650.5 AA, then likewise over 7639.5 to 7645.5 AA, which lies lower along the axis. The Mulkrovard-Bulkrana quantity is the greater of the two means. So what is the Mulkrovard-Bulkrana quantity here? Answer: 14.1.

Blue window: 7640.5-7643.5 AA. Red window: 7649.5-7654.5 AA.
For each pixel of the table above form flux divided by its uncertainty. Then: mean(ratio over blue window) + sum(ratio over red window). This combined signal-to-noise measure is 31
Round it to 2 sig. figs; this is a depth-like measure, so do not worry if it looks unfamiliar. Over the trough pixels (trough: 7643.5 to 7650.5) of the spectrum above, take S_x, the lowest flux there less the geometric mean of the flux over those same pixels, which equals -2.7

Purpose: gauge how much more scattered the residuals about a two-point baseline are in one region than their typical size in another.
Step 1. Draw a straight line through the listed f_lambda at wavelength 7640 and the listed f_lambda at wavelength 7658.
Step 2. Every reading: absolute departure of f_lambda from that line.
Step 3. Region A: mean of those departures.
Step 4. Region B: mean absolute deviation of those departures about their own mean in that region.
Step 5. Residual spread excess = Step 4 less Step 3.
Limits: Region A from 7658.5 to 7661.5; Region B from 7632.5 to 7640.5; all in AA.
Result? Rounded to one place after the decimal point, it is -4.5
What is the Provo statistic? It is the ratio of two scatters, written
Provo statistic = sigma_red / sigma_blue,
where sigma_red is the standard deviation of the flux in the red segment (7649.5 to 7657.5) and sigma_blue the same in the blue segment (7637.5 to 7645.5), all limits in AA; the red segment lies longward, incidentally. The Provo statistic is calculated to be 0.70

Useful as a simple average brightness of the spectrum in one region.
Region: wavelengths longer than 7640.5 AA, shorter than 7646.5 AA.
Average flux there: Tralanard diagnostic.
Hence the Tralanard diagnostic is 11.7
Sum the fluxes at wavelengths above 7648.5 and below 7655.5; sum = 95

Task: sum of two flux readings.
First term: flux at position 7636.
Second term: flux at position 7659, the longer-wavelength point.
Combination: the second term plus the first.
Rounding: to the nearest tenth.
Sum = 32.4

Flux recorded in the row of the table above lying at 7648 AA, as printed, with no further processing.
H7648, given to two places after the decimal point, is 12.90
